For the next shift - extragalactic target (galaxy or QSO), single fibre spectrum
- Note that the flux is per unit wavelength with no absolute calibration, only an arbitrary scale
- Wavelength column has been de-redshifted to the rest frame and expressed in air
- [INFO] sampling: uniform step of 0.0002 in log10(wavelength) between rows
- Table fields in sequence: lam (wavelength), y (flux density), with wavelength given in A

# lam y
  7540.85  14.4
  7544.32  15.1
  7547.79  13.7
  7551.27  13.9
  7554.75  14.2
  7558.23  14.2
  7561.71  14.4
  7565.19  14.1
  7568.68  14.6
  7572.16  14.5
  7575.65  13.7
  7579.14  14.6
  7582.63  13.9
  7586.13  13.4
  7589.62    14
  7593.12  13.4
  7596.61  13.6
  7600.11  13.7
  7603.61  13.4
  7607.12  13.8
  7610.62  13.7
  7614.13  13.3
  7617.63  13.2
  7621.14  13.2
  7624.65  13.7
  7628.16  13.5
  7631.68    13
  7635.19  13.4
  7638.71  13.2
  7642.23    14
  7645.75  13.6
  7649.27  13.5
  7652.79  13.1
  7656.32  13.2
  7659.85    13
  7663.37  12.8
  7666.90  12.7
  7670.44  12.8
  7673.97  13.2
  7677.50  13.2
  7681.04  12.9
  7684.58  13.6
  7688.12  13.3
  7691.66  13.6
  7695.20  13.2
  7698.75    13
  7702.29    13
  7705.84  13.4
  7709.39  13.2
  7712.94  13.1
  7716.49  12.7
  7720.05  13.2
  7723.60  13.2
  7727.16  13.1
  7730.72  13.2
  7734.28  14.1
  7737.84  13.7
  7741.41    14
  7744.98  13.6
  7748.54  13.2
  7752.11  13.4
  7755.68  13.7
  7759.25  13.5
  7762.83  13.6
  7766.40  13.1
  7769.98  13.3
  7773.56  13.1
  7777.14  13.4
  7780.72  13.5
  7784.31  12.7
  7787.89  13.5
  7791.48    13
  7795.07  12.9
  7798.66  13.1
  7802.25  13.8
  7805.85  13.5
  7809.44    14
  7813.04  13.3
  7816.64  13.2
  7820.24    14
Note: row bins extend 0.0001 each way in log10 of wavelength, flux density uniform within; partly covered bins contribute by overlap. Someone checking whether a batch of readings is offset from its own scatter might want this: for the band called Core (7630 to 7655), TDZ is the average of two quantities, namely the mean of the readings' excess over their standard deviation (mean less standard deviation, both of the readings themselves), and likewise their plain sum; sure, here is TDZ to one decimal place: 53.4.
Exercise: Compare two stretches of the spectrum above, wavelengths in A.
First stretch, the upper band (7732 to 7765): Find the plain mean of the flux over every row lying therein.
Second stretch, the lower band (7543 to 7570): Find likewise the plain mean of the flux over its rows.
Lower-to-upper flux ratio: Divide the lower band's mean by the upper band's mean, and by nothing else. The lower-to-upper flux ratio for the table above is 1.05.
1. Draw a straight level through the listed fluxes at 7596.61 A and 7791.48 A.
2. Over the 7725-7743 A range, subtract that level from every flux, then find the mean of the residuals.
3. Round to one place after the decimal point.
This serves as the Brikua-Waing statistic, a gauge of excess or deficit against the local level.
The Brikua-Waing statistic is 0.4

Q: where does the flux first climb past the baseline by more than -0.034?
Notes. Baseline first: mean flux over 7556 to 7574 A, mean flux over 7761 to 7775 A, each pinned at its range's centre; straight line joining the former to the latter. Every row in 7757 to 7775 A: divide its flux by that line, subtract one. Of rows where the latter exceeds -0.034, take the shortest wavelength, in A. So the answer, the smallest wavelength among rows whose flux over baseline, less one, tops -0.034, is 7759.25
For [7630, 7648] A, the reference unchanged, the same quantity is 7642.23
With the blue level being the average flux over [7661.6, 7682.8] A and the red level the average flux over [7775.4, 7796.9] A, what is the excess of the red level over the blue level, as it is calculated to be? 0.2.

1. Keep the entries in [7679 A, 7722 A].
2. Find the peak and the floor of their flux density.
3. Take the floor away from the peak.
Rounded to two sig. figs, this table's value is 0.90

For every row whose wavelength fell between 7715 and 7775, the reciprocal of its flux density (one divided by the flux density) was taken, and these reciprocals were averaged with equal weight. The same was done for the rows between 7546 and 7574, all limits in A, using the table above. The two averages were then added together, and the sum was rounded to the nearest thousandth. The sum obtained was 0.145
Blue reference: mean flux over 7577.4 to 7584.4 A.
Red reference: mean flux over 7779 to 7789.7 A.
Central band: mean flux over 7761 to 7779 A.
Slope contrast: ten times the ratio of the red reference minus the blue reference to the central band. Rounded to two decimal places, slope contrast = -0.76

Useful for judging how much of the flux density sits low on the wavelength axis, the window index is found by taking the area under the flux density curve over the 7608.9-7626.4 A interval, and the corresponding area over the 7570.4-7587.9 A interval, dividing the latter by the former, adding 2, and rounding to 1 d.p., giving 3.0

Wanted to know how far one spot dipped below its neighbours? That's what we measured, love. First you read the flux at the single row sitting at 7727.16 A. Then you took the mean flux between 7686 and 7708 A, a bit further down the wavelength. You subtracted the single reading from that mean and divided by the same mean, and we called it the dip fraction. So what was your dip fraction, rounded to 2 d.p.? 0.01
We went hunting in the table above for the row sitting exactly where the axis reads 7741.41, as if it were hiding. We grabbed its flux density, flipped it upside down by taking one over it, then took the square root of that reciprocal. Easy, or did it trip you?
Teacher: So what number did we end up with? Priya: 0.267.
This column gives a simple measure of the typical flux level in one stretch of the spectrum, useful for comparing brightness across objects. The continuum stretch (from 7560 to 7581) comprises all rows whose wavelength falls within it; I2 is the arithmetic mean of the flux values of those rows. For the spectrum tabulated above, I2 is 14.3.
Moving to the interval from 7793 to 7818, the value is 13.4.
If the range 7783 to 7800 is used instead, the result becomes 13.0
